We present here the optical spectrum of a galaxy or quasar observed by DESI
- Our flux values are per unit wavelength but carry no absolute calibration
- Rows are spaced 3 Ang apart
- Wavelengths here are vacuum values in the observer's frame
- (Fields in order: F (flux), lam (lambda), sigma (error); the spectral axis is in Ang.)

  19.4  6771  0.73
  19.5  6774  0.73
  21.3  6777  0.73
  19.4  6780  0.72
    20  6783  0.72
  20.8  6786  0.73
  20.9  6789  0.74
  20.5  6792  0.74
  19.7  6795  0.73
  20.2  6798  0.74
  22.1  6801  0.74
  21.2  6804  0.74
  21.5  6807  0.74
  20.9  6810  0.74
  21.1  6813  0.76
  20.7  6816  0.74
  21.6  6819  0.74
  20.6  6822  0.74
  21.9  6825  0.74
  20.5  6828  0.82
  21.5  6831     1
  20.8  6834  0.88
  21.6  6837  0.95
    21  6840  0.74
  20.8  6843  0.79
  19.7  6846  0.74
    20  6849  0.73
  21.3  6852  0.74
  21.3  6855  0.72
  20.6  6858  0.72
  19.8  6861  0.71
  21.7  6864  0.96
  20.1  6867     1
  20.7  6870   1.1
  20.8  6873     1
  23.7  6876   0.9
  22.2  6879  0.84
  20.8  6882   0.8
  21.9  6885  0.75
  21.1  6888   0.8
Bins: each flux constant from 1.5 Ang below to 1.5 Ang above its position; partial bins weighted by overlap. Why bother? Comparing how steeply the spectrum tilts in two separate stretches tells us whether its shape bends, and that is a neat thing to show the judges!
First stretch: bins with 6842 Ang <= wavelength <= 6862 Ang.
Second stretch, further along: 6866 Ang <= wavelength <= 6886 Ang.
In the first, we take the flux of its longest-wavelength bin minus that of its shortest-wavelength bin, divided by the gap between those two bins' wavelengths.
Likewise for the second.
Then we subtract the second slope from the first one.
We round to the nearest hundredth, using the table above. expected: -0.16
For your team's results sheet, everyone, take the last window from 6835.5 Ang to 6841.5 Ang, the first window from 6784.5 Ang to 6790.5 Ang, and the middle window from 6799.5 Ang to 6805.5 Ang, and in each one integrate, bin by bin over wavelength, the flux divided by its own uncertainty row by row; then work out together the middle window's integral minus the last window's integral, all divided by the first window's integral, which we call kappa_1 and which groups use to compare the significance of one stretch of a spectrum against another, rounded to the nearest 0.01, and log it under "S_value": 0.13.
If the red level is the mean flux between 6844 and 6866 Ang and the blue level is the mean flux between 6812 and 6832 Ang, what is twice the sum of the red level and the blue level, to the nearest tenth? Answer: 83.5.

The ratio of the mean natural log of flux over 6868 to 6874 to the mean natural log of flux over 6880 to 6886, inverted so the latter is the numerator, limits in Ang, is 1.01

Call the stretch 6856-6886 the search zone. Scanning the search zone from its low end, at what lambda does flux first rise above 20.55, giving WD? 6858 Ang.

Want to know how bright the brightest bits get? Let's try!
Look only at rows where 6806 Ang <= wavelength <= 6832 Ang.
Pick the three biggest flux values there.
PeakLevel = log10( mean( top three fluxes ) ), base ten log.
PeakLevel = 1.34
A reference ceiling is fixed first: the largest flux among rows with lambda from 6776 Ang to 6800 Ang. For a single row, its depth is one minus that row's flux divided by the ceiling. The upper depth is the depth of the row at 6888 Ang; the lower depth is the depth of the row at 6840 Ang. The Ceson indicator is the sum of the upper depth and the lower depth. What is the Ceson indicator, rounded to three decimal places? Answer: 0.023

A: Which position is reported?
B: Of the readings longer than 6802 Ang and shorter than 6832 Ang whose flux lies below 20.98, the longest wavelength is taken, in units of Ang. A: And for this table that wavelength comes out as 6828 Ang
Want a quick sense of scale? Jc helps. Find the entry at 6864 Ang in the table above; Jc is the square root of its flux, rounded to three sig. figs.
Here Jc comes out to 4.66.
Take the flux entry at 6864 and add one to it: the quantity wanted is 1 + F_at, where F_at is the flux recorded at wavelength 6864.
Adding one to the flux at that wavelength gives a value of 22.7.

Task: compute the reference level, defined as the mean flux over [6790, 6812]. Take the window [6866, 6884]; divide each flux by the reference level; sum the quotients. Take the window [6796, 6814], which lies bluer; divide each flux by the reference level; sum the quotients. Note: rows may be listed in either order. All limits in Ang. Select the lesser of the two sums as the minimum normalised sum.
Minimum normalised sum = 6.08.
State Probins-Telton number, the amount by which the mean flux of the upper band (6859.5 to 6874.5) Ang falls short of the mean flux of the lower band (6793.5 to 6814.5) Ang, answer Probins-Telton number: 0.3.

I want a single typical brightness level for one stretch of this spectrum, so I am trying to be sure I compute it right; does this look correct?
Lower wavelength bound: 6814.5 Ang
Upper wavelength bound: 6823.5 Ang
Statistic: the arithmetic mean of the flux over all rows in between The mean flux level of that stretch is 21.0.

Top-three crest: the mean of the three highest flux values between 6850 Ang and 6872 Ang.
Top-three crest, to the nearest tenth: 21.4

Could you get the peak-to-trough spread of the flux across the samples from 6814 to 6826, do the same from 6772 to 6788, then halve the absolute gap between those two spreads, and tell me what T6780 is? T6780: 0.30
